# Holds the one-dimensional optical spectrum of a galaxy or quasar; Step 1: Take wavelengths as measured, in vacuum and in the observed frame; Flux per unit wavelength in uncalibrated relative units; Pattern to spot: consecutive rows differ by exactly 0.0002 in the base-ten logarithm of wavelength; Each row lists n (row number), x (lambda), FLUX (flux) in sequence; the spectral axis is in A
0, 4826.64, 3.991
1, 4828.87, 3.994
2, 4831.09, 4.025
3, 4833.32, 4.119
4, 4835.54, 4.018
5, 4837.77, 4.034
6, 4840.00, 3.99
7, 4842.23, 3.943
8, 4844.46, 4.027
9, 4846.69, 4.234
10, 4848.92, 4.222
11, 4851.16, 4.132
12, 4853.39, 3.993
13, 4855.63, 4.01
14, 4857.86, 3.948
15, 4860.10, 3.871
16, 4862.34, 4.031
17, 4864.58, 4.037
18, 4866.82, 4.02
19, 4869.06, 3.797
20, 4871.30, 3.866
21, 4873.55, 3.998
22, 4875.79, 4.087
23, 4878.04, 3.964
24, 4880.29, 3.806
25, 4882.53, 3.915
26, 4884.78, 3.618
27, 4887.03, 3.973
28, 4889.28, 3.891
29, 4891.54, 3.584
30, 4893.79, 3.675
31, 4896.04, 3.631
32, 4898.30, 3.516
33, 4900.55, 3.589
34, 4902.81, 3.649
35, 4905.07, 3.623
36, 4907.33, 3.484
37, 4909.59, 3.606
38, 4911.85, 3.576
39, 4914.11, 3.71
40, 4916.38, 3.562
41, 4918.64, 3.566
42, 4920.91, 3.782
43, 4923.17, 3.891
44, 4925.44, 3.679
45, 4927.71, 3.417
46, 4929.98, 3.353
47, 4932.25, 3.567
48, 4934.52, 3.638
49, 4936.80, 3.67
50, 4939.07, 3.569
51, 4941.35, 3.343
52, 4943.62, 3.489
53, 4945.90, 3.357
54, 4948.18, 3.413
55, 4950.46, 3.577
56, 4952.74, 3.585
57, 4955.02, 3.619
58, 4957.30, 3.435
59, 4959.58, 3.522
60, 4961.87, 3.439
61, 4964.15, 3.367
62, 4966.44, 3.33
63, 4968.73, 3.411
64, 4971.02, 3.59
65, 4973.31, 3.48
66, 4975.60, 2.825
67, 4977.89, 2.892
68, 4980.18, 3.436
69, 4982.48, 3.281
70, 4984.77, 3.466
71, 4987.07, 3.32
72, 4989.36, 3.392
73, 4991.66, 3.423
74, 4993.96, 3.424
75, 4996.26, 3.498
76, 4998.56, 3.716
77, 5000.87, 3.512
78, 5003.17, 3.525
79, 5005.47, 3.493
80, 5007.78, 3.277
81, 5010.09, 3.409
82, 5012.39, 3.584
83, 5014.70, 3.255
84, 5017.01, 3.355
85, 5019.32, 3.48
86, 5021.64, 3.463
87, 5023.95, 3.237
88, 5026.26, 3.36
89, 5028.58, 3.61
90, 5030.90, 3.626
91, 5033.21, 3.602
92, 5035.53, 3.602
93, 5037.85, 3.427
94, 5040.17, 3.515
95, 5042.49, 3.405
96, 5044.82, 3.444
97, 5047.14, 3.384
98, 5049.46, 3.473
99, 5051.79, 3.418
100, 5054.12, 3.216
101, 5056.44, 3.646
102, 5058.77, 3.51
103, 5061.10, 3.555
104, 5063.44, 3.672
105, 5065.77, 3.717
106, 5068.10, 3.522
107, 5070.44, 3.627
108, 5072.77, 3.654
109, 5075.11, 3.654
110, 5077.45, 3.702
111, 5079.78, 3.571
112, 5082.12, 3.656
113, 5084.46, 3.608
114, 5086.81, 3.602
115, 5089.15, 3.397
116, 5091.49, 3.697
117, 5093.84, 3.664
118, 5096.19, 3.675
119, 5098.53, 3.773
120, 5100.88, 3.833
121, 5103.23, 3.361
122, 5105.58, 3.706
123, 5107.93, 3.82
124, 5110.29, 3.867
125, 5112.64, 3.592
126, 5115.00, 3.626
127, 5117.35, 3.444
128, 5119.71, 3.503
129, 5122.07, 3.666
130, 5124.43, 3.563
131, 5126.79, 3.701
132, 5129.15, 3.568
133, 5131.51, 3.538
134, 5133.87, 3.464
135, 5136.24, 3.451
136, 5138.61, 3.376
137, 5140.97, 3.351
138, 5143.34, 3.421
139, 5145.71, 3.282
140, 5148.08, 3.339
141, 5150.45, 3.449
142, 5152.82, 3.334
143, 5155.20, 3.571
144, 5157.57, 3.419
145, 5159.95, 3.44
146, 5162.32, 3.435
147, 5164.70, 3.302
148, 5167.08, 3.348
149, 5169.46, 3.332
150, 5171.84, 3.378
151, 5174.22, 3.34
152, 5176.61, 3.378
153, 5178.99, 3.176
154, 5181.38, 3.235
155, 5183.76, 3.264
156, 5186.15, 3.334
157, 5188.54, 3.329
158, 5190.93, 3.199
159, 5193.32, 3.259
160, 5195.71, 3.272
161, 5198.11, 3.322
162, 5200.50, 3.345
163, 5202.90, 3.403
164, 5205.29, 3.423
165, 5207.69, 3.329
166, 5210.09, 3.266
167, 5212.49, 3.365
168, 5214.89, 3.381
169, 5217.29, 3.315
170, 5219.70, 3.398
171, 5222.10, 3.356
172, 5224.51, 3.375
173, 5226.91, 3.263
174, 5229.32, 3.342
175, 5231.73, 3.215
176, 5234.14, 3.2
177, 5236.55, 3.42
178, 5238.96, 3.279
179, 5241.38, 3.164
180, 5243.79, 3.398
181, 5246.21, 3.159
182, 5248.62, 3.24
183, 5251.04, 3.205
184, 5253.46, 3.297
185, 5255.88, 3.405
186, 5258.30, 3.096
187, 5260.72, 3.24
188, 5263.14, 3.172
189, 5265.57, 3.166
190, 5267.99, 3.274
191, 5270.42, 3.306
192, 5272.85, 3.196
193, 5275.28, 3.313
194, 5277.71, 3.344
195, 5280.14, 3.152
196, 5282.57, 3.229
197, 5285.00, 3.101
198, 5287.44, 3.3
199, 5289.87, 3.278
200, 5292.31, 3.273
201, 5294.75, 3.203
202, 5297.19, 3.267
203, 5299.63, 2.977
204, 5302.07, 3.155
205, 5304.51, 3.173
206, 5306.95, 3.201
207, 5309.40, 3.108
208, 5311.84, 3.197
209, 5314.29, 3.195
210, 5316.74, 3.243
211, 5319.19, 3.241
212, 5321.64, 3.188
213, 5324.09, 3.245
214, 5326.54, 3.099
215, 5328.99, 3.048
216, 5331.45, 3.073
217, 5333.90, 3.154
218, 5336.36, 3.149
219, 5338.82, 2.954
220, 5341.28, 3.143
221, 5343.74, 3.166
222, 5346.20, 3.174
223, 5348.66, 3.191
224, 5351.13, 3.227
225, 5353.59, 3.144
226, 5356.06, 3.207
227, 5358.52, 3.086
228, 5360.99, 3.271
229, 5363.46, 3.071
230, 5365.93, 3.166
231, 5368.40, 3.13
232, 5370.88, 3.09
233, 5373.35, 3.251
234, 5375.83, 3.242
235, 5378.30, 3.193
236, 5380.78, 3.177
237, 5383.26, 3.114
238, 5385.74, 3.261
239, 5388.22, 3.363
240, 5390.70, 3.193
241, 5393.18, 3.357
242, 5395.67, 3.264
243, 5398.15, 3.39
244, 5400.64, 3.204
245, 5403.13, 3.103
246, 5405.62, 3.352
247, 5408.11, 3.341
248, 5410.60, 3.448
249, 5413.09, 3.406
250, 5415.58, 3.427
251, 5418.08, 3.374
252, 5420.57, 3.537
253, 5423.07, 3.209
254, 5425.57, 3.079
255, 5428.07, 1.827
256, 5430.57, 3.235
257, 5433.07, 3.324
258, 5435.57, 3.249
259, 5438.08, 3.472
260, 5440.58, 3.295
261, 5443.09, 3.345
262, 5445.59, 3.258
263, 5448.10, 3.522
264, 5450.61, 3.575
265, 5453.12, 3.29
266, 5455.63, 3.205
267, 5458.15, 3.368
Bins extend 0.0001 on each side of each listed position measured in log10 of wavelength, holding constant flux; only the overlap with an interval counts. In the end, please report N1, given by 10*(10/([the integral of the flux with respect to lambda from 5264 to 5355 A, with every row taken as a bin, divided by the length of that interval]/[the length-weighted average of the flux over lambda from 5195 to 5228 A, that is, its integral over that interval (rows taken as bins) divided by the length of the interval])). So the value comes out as 105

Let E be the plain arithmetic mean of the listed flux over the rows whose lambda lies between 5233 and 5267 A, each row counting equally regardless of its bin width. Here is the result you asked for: 3.25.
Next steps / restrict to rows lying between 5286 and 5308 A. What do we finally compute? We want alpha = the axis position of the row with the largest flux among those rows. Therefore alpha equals 5287.44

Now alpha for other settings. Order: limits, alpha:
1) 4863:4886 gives 4875.79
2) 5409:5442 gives 5420.57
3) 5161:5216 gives 5162.32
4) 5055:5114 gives 5110.29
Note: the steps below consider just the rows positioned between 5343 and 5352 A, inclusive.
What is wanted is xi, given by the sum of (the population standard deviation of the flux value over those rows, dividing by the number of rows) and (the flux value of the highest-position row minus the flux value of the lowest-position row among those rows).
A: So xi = 0.1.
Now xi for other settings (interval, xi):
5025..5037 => 0.3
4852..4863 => 0.1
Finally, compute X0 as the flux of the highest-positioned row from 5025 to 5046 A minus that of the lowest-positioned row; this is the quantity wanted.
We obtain 0.08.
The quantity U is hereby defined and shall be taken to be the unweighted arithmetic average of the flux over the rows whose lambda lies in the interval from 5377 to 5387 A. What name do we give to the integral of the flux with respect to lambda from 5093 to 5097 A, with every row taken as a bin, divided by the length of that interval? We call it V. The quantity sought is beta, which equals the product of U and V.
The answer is 11.7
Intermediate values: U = 3.19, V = 3.67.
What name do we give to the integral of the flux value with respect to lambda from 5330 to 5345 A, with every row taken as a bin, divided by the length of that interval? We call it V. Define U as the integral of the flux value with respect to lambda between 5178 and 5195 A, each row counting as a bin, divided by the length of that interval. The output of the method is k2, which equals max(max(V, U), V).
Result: 3.3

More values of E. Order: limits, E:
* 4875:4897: 3.81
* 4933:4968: 3.49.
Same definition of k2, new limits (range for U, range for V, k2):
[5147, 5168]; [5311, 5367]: 3.4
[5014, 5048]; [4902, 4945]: 3.6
